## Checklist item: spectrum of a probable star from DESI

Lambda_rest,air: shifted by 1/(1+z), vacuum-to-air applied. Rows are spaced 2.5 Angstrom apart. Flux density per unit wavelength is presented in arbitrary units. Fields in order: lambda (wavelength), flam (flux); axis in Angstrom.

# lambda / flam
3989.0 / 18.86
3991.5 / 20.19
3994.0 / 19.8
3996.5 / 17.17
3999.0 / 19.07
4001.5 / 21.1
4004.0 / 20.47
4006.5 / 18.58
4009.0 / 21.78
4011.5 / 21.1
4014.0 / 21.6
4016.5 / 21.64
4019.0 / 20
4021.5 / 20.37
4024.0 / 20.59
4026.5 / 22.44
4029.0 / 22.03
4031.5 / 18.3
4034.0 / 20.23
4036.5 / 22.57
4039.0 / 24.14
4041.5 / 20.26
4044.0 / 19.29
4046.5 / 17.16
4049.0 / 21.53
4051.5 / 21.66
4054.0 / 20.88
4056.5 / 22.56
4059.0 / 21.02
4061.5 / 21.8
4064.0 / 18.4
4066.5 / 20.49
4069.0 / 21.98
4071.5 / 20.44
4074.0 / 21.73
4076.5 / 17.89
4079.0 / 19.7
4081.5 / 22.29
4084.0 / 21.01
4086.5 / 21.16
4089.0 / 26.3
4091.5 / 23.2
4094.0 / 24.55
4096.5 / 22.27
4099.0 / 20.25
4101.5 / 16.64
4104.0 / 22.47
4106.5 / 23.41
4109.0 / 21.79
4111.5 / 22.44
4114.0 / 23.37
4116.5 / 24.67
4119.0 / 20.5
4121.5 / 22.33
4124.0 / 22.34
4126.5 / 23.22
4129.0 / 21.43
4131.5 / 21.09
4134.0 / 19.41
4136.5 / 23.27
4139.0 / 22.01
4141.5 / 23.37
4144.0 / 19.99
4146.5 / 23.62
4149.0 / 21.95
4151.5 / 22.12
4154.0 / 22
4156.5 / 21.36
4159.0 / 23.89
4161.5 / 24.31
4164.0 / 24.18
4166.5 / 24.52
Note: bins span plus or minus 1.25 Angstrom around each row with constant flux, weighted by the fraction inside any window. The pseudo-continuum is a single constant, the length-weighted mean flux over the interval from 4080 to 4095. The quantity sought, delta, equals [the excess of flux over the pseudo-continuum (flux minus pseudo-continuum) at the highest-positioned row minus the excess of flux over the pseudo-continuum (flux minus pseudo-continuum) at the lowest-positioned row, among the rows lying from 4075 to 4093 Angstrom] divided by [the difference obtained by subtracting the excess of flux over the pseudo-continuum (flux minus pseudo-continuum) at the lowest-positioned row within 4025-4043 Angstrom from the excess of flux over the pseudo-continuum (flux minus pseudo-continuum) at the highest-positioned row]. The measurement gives -2.4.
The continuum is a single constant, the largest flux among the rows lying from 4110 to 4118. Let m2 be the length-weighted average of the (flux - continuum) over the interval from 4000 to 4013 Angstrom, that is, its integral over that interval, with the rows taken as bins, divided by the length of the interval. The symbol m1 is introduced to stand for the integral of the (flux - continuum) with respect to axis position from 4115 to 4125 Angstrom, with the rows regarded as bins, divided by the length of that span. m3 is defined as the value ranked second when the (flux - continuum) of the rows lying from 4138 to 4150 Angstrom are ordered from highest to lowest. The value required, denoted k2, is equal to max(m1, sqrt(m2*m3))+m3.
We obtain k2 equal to 1.0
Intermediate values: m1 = -2.2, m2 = -4.1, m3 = -1.30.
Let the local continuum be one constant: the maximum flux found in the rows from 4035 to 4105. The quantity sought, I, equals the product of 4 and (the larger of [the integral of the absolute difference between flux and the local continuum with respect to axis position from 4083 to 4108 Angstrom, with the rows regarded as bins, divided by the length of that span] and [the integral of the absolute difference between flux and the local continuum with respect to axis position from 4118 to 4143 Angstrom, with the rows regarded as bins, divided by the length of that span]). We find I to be 17.6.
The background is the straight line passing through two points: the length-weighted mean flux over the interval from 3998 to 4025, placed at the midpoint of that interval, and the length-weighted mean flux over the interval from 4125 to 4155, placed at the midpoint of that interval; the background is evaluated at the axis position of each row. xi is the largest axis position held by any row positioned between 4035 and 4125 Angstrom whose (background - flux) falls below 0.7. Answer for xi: 4124.0 Angstrom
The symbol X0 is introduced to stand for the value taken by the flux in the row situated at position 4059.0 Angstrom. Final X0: 21.02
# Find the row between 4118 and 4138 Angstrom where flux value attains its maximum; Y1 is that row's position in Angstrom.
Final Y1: 4136.5 Angstrom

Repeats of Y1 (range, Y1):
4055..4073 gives 4056.5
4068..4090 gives 4089.0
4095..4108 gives 4106.5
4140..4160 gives 4159.0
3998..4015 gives 4009.0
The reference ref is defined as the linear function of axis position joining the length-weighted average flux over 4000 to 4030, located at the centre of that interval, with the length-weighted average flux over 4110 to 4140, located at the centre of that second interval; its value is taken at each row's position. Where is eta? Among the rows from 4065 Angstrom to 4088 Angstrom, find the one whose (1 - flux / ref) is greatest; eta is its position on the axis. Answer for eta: 4076.5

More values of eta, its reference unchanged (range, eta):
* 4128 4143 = 4134.0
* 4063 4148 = 4101.5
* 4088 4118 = 4101.5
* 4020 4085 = 4046.5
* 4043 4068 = 4046.5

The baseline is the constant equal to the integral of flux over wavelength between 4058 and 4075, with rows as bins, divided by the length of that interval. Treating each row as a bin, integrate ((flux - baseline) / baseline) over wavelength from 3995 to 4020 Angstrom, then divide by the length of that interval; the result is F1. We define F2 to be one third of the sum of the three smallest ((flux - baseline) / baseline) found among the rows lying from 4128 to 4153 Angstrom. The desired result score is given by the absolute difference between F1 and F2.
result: 0.00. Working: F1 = -0.03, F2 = -0.03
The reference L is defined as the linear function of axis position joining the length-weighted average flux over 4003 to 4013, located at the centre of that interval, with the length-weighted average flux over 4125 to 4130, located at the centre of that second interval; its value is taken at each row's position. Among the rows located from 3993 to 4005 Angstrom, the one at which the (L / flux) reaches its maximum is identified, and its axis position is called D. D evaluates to 3996.5 Angstrom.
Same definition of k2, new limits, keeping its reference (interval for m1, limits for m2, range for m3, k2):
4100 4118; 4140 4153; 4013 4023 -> -0.3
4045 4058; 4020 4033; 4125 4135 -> 0.3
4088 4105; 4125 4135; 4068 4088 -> 0.3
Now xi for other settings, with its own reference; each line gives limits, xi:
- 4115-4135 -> 4129.0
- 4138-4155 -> 4154.0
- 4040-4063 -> 4061.5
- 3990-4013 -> 4011.5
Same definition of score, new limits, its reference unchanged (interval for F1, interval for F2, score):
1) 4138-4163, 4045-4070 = 0.18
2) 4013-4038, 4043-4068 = 0.13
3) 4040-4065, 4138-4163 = 0.03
